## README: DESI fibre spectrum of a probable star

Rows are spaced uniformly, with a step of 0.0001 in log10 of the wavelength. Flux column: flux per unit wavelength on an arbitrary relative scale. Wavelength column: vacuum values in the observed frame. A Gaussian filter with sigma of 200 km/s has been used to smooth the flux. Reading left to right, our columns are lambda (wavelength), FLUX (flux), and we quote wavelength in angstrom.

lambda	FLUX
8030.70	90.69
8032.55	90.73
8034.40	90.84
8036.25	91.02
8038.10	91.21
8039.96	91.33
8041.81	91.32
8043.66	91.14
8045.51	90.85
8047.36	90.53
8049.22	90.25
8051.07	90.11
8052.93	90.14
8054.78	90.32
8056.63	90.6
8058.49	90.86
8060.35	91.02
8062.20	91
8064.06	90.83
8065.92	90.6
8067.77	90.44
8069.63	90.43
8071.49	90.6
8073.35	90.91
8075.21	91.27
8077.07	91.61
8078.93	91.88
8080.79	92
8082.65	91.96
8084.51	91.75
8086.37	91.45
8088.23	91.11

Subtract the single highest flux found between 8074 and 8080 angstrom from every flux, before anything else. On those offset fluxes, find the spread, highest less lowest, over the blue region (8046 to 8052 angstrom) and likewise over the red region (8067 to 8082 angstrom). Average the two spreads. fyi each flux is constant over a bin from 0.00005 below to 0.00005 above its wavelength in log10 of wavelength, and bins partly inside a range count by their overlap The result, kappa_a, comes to 1.0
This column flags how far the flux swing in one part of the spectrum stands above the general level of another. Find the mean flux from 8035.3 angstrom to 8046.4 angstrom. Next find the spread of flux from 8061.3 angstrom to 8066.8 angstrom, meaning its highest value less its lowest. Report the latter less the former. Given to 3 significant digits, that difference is -90.7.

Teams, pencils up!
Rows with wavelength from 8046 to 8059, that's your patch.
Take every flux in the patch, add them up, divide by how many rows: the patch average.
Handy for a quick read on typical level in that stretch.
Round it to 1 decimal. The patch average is 90.4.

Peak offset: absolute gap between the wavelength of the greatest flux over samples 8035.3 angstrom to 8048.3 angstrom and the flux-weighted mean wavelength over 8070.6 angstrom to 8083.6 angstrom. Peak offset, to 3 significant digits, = 37.1 angstrom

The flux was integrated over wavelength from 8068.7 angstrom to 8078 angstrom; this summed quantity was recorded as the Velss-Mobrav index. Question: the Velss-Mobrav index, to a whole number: 845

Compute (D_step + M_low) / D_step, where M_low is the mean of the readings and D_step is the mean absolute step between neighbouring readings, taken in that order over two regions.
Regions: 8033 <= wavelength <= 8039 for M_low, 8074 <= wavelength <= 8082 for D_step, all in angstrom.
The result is 375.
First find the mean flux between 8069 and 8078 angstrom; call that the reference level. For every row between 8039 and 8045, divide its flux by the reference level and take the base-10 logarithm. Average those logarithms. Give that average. 0.0014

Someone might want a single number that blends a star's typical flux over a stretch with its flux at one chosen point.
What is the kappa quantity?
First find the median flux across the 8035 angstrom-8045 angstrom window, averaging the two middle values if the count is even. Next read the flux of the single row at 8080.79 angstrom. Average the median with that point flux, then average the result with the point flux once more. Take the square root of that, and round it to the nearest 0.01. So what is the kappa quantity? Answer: 9.58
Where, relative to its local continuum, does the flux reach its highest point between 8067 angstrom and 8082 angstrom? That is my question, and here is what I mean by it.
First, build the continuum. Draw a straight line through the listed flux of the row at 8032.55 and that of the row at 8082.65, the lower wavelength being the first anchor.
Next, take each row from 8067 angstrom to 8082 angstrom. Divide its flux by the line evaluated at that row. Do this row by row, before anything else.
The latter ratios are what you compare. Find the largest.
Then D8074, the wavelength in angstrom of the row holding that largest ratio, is 8080.79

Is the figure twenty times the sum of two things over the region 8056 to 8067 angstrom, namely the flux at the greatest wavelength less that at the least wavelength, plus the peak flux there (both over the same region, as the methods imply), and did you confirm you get 1820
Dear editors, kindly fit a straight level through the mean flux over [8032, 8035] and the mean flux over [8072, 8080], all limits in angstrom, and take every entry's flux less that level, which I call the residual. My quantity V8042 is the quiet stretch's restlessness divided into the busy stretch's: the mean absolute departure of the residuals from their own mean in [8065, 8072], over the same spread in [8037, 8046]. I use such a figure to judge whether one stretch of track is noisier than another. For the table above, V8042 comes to 0.5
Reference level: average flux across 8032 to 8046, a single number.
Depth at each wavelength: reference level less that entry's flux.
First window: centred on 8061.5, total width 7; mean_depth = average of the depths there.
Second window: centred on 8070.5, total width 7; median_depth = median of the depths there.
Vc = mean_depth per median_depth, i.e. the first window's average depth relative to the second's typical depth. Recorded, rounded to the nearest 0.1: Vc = 0.2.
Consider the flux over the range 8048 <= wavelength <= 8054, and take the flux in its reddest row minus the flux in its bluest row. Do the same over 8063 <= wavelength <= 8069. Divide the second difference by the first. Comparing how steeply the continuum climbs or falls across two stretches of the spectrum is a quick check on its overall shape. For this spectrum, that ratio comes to 4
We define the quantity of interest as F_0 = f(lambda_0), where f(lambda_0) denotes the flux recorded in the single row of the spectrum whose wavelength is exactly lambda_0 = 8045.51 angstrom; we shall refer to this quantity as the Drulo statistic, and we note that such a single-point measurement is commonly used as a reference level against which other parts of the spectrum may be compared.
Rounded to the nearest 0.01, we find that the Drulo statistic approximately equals 90.85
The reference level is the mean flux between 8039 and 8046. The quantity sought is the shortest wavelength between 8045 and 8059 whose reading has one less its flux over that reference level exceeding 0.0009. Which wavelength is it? 8045.51 angstrom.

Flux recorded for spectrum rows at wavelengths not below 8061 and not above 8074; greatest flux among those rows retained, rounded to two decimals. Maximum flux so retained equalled 91.00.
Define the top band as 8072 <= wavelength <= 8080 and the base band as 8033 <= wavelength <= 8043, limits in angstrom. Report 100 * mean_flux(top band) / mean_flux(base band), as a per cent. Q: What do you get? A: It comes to 100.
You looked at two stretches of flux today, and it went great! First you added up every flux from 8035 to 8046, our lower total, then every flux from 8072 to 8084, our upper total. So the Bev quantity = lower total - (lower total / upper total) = 546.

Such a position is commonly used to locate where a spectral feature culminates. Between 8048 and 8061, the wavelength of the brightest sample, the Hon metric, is 8060.35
